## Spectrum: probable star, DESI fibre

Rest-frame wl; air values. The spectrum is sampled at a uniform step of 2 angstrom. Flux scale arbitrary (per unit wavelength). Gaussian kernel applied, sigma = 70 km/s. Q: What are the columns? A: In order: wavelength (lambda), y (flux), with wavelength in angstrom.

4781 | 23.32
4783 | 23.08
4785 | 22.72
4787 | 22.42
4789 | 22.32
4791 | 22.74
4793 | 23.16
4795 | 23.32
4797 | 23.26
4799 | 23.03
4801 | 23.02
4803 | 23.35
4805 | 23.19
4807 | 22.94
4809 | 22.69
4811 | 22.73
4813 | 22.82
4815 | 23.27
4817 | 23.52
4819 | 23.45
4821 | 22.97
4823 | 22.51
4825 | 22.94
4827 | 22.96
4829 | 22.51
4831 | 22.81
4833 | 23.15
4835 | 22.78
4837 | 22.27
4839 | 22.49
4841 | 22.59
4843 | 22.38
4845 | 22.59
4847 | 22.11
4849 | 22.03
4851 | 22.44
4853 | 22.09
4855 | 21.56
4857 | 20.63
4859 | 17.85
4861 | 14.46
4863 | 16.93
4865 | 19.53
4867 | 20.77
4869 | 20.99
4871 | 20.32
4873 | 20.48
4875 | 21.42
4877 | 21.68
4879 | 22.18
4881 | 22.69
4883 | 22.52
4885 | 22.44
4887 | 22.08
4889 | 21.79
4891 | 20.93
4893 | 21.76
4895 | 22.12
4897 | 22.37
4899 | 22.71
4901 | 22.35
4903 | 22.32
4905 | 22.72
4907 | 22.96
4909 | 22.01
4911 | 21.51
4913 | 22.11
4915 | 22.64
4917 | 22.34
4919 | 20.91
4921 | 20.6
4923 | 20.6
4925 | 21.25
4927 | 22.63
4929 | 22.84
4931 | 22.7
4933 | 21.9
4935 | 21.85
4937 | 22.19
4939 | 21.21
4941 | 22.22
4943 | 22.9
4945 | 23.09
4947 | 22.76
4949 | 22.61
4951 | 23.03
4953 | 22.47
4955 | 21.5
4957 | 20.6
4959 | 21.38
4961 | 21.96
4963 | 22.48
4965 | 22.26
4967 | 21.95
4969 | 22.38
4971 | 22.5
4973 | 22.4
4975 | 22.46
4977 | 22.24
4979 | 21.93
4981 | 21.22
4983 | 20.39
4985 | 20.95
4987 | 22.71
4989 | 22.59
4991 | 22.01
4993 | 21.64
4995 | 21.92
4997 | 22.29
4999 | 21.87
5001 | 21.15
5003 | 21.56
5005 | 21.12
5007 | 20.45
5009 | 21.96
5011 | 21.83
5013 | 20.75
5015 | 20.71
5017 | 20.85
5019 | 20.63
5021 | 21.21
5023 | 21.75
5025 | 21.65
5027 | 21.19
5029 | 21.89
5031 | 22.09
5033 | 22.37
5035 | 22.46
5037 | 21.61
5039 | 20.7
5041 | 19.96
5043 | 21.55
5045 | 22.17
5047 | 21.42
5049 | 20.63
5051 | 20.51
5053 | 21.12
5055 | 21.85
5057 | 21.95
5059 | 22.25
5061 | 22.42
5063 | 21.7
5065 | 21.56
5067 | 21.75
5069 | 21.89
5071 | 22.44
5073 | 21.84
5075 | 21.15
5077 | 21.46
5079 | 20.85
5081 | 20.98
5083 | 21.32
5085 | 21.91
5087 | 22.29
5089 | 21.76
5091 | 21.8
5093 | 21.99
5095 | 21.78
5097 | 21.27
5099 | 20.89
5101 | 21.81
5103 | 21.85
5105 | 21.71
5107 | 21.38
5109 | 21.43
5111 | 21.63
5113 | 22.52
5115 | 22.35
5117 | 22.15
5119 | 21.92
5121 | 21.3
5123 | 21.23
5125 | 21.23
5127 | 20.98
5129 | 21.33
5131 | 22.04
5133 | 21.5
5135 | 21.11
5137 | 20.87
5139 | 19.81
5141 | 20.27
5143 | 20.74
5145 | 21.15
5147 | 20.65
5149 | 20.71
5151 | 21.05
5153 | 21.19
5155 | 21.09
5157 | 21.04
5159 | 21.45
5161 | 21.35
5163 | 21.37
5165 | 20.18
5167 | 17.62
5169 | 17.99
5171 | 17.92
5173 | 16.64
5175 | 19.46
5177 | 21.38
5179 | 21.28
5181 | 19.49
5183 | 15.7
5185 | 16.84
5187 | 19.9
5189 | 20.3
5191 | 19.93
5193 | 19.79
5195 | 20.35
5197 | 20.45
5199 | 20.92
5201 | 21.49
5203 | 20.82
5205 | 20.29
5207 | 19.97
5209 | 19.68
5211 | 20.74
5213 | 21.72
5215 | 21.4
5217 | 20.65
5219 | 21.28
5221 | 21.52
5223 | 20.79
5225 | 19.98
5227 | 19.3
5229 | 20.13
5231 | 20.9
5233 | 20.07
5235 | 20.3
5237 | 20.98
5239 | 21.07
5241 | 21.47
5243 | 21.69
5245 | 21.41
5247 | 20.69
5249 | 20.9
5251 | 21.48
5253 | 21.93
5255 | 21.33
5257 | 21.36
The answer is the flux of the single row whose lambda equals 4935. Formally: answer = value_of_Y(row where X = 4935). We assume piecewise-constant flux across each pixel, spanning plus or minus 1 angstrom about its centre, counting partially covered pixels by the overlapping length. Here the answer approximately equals 21.85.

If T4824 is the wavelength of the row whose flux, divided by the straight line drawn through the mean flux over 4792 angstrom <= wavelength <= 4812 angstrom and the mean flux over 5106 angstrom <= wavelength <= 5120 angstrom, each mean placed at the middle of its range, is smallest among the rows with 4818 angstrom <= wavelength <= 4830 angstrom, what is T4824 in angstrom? 4823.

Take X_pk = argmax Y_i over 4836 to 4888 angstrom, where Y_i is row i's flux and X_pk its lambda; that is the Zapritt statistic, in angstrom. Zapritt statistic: 4881 angstrom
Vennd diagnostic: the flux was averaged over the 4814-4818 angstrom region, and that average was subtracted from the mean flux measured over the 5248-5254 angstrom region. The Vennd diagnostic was -2.0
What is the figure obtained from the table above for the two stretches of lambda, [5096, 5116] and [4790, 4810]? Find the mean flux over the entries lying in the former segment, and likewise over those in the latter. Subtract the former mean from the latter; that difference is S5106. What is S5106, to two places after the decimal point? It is 1.39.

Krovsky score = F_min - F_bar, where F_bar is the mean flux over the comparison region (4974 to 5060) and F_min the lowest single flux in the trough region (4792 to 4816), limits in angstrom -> 1.2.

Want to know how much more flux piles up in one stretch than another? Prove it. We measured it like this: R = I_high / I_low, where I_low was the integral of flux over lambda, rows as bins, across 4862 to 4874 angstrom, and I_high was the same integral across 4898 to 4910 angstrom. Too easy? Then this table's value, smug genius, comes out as 1.1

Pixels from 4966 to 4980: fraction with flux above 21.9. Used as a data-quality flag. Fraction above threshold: 1.0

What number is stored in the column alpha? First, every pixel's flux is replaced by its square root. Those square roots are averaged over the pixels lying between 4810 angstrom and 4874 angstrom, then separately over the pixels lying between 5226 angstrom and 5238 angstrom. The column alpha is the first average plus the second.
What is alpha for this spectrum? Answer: 9.15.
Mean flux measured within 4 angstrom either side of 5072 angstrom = 21.8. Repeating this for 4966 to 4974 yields 22.3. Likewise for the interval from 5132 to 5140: 20.8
